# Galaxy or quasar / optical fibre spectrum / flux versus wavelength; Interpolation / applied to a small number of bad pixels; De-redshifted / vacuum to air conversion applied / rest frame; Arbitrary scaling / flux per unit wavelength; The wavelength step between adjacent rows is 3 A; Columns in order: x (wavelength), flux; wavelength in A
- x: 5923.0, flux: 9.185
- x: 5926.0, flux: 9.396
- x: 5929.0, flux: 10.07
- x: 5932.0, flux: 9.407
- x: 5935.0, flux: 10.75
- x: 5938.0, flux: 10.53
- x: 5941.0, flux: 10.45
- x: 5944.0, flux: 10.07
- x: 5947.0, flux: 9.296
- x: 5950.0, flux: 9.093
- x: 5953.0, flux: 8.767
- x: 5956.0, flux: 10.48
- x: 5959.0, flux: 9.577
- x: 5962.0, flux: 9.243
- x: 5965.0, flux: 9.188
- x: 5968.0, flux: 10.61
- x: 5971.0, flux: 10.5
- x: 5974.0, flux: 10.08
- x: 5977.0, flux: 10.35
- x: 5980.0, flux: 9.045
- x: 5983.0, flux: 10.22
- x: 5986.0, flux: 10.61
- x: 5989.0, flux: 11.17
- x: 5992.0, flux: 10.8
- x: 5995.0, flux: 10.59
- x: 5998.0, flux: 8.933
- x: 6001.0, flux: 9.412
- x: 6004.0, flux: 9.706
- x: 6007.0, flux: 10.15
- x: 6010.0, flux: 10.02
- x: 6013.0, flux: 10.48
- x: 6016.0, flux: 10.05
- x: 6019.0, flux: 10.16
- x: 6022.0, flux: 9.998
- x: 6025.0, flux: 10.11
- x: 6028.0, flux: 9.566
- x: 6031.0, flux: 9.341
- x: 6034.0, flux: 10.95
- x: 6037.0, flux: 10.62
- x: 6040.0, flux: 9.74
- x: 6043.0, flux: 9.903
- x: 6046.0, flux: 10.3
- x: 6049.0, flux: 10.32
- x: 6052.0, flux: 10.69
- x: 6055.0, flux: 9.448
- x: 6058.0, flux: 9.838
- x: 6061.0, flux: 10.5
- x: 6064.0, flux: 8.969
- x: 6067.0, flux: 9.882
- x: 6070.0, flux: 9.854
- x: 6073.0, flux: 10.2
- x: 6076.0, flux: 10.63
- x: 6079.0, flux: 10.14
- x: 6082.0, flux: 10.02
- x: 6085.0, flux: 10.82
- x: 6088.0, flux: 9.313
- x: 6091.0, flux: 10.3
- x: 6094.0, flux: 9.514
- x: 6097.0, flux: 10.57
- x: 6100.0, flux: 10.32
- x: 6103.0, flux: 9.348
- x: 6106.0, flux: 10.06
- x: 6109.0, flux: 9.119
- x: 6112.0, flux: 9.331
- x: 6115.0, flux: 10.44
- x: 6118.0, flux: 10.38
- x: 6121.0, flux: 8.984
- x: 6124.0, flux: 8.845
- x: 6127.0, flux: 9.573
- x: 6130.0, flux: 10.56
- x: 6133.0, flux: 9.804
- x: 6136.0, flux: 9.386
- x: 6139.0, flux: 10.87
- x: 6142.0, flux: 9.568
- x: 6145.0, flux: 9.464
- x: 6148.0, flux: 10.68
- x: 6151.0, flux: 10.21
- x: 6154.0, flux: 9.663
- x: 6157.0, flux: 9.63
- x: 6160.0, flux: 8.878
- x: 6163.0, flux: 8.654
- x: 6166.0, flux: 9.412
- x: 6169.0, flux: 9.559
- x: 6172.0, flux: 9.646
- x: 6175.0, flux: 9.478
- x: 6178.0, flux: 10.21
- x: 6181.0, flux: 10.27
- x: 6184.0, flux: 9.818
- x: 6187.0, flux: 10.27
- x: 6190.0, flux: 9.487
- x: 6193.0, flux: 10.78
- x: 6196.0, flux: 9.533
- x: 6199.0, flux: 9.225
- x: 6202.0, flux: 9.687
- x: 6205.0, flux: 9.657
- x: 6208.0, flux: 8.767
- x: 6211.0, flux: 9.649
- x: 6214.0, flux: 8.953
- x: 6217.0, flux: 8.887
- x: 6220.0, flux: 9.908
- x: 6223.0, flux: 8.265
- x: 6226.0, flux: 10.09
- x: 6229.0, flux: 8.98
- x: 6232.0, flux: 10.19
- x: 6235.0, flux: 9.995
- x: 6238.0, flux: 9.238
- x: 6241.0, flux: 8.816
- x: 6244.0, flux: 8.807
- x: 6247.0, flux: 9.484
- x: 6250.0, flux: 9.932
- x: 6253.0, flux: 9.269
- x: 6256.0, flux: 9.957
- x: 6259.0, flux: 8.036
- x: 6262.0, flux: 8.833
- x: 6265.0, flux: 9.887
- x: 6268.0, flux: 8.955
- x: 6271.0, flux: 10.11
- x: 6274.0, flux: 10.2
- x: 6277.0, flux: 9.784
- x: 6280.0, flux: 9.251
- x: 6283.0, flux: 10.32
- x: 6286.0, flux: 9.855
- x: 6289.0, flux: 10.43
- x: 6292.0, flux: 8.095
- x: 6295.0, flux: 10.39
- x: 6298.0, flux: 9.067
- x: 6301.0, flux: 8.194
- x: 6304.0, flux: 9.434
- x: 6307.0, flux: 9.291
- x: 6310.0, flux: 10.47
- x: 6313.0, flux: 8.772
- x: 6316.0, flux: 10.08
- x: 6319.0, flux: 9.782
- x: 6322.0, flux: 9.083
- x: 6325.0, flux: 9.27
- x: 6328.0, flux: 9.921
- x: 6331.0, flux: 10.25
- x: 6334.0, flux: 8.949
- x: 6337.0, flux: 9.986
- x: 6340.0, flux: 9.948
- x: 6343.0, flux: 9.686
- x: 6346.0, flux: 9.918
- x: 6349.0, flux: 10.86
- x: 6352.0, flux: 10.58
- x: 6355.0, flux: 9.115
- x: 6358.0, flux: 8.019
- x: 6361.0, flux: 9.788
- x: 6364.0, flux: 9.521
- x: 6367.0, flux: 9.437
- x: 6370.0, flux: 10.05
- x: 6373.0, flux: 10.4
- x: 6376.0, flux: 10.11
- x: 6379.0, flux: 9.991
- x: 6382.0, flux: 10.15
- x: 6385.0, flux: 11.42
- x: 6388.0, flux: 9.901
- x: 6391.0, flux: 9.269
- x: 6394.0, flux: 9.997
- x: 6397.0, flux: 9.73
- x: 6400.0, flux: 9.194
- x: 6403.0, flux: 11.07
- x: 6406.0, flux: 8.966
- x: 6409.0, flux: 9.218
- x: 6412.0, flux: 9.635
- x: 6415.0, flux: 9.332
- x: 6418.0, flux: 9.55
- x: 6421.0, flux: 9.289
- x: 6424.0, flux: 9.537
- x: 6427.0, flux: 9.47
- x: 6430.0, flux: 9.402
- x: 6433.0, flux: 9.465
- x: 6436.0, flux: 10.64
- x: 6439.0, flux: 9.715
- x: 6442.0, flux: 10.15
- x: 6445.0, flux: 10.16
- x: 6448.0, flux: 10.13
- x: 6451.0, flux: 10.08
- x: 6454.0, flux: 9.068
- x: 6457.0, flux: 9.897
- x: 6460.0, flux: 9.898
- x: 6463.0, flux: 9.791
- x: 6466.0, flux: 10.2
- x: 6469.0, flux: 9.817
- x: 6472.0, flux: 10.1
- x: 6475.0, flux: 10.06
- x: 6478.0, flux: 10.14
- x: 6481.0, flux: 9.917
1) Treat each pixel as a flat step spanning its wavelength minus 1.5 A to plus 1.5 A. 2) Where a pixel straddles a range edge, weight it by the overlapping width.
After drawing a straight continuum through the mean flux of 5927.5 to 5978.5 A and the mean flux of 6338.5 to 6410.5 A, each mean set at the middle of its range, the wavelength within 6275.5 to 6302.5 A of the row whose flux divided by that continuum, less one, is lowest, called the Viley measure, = 6292.0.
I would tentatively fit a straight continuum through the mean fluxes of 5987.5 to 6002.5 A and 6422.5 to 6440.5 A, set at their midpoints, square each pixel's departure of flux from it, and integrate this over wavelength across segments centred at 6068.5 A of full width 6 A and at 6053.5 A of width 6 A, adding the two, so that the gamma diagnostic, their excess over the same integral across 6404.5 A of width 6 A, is -4.5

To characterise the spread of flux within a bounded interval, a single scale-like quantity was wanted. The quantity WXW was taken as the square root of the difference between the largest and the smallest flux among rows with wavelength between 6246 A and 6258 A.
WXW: 0.83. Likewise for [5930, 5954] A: 1.41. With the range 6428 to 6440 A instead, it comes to 1.11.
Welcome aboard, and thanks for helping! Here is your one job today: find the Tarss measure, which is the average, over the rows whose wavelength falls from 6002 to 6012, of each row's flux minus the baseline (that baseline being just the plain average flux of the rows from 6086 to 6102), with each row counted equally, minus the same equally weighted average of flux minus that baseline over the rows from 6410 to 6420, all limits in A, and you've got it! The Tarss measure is 0.5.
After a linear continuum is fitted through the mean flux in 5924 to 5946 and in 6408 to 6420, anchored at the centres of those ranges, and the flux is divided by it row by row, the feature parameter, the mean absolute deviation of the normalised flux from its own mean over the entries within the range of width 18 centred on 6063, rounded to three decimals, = 0.037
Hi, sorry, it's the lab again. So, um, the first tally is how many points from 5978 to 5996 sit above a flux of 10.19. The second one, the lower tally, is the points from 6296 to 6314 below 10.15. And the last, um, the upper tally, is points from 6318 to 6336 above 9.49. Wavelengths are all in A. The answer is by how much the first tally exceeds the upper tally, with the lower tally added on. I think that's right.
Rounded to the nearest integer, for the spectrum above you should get 7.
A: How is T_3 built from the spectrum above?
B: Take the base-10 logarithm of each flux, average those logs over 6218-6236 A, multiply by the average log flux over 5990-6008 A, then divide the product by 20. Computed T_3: 0.0488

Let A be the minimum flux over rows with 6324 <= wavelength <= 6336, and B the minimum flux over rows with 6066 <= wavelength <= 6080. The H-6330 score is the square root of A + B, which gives 4.34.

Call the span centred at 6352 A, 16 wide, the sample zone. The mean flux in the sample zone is 9.7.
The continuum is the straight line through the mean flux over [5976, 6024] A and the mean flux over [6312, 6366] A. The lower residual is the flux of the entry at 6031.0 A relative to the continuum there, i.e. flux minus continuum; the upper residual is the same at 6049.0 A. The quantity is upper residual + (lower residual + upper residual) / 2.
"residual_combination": 0.1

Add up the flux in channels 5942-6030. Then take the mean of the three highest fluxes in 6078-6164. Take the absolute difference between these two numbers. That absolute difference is 277.5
